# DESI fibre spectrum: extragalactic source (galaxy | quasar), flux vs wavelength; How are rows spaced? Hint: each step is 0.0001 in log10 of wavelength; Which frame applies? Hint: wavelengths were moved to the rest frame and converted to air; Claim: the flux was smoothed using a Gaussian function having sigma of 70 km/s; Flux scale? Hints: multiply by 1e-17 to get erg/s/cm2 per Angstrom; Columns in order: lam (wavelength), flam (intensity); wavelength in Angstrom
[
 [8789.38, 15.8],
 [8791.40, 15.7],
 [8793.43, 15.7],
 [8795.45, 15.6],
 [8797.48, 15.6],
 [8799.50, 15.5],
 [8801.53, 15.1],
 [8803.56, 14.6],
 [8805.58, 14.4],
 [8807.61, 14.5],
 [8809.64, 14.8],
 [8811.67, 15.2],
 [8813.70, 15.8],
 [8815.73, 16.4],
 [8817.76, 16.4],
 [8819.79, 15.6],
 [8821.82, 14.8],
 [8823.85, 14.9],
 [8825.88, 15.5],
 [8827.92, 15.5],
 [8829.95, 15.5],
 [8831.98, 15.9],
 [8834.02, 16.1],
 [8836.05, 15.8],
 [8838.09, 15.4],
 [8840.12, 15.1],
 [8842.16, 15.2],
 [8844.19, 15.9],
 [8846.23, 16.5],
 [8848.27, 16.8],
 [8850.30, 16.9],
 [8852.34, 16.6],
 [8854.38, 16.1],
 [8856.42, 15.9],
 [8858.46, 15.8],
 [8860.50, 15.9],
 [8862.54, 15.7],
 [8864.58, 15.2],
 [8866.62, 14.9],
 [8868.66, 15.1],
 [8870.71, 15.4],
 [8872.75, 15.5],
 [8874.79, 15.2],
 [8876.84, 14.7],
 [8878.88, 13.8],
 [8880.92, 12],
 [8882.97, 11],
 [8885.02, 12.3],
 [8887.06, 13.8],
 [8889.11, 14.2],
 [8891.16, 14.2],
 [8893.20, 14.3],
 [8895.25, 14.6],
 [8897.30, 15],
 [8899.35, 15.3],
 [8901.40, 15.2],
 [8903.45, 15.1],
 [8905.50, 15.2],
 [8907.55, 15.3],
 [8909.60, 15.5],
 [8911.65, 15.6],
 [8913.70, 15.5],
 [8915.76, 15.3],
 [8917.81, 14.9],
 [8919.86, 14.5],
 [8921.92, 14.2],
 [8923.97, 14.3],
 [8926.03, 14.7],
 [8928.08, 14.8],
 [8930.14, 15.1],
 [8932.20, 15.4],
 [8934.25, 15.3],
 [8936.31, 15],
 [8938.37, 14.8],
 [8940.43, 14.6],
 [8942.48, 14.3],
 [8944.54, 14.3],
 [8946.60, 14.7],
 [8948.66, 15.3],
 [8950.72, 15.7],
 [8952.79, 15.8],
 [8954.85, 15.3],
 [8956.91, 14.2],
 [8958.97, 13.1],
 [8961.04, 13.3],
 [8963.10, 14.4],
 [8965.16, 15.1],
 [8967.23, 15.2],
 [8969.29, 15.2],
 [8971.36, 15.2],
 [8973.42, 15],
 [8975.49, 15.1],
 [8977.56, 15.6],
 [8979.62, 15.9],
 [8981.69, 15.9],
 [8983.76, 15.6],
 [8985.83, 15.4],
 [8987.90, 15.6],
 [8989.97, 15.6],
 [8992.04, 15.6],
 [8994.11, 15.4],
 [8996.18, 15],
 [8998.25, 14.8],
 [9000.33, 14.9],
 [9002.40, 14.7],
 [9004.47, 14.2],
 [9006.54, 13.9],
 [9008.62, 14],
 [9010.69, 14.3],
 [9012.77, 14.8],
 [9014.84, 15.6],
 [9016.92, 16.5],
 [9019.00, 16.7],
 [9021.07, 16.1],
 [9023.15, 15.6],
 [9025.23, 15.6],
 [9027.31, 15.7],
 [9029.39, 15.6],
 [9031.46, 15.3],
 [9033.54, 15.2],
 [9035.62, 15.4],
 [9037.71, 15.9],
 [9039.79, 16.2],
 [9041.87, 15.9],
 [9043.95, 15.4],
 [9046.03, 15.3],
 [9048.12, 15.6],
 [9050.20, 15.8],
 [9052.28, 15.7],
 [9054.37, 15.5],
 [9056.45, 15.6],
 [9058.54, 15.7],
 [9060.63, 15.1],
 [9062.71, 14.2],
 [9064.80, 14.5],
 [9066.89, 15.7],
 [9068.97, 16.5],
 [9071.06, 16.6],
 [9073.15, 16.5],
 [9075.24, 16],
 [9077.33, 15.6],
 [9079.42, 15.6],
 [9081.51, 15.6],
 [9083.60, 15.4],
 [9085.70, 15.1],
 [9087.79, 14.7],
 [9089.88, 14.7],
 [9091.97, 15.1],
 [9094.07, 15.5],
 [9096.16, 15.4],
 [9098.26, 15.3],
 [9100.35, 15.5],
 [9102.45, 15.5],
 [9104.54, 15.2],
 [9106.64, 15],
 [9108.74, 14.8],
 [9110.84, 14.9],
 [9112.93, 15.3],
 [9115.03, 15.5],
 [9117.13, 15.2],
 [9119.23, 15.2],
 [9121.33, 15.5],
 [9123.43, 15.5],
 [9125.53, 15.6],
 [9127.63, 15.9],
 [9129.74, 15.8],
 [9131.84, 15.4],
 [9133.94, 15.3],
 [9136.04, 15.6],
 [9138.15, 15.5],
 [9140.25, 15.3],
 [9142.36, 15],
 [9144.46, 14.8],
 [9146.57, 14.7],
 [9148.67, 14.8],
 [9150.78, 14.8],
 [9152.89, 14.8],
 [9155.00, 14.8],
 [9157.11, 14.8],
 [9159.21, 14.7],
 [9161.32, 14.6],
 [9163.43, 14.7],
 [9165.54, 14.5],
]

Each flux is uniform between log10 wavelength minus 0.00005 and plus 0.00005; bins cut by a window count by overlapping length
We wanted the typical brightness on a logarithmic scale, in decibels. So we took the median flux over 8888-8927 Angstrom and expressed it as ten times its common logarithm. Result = 11.8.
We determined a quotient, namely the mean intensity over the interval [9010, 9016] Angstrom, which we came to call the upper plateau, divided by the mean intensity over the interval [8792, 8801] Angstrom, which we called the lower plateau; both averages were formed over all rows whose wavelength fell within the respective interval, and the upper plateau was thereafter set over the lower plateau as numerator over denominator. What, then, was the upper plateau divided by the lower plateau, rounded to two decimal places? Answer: 0.96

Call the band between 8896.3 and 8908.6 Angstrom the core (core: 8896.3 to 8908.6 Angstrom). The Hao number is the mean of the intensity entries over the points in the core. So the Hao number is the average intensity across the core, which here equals 15.2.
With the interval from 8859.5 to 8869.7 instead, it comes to 15.4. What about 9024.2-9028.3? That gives 15.6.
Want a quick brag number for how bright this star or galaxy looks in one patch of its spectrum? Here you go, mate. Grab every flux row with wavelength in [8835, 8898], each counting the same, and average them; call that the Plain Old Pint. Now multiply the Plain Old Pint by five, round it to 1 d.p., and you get 75.0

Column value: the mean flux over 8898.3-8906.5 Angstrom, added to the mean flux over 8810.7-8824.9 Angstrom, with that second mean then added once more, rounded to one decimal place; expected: 46.4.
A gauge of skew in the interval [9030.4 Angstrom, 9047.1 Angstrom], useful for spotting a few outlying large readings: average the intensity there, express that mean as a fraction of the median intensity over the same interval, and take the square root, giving 1.01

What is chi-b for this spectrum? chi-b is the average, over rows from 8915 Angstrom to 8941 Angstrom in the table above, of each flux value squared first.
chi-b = 220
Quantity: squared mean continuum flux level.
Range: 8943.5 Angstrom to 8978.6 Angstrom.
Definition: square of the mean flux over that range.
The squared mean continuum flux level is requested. 221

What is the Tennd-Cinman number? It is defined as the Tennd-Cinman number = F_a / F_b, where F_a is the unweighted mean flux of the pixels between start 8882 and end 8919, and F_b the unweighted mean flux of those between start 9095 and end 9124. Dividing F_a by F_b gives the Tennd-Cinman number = 0.95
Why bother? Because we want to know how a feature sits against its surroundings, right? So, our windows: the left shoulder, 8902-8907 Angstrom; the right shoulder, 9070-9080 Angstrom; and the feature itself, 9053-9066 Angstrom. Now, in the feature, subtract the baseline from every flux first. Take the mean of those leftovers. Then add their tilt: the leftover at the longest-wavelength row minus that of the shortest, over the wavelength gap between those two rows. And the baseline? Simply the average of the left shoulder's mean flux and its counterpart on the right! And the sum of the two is -0.6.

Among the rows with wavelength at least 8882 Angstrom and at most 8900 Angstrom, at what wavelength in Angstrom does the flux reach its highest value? 8899.35 Angstrom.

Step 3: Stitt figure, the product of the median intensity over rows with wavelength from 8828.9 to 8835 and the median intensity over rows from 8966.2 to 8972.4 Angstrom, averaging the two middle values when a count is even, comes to 242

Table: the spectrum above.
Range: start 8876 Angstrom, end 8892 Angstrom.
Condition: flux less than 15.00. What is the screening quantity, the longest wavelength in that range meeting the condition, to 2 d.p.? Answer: 8891.16 Angstrom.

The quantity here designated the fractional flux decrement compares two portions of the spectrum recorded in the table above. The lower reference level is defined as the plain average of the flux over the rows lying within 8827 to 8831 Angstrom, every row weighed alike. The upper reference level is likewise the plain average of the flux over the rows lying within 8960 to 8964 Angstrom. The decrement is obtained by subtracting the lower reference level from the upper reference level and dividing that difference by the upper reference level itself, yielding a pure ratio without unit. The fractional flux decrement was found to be -0.12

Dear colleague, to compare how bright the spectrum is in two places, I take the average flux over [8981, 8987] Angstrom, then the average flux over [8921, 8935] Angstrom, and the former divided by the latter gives 1.05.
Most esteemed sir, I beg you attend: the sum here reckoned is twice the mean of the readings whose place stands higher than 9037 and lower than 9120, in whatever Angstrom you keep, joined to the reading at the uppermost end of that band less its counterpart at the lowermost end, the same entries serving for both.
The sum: 30.2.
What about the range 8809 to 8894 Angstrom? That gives 29.9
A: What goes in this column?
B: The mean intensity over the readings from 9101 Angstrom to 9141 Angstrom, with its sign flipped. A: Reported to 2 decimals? -15.37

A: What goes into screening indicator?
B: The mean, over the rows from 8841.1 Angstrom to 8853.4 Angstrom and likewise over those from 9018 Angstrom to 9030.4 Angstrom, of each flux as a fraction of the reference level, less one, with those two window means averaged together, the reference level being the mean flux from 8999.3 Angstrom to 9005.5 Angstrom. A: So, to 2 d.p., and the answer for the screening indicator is 0.10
